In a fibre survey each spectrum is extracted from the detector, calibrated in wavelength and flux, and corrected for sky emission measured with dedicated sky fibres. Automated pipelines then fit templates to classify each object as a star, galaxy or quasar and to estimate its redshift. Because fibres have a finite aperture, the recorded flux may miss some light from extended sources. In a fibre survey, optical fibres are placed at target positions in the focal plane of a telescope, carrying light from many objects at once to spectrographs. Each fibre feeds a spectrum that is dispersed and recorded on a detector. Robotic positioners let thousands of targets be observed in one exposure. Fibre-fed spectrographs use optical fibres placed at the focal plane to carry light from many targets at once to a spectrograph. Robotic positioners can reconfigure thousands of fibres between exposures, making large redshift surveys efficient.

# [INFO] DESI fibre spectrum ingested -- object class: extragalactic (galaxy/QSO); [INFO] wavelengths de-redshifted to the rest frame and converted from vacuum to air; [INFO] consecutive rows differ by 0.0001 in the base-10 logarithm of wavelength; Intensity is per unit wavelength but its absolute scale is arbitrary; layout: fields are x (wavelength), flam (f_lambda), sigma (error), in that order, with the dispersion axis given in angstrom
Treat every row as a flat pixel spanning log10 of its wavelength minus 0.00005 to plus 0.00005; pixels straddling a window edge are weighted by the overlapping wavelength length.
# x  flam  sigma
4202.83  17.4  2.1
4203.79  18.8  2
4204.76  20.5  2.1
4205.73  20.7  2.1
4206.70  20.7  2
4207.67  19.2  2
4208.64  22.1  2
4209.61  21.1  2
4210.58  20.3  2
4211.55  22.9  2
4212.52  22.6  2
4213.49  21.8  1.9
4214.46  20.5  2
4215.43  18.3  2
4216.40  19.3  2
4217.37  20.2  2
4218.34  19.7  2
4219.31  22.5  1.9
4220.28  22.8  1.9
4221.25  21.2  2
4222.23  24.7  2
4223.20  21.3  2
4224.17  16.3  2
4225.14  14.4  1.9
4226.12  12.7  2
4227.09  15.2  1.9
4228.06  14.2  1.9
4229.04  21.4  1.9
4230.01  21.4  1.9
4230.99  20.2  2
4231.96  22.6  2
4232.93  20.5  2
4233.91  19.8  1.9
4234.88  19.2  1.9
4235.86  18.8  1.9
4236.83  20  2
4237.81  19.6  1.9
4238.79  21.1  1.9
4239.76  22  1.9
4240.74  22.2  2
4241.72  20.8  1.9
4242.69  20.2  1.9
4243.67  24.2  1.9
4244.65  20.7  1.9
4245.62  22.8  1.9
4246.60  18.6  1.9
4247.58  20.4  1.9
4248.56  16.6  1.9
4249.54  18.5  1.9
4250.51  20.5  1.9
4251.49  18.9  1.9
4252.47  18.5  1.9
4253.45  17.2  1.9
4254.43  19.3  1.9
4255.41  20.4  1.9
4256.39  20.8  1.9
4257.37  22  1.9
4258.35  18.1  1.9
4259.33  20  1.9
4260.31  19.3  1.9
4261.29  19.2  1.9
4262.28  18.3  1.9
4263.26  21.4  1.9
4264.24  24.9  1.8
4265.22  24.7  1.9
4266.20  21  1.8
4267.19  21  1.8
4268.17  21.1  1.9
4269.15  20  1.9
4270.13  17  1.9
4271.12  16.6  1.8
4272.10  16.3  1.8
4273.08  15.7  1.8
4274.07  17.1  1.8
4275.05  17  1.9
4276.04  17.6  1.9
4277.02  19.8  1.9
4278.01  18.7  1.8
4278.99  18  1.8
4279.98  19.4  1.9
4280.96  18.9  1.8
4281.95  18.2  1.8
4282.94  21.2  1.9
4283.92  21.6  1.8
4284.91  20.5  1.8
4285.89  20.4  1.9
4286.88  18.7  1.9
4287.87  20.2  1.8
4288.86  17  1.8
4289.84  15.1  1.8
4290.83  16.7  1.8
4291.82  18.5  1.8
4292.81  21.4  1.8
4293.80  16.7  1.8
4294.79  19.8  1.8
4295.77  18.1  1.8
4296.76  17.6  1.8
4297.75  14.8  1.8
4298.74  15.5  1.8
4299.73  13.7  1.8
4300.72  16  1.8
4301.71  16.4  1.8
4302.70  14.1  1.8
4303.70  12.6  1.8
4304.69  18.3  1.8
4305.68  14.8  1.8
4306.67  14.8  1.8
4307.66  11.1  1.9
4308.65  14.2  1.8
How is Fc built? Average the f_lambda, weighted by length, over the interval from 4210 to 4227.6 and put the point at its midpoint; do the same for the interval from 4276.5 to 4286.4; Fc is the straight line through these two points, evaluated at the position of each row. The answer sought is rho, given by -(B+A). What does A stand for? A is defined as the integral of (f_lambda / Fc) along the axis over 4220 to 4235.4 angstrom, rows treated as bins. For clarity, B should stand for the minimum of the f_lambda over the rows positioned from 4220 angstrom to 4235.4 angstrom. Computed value -28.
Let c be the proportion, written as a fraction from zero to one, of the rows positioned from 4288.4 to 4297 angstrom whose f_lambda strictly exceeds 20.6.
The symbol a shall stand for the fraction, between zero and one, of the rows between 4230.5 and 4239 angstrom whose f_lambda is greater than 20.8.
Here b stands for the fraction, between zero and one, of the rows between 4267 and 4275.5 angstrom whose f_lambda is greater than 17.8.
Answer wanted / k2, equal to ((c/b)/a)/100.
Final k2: 0.015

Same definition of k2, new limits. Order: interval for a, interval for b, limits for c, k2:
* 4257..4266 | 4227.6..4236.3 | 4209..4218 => 0.011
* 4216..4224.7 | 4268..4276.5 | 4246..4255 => 0.000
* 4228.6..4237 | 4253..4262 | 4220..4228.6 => 0.015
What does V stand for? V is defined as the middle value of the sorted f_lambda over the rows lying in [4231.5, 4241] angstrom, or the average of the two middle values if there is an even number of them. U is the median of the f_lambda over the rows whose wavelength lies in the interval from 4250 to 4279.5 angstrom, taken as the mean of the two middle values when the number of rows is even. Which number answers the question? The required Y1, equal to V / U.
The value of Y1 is 1.05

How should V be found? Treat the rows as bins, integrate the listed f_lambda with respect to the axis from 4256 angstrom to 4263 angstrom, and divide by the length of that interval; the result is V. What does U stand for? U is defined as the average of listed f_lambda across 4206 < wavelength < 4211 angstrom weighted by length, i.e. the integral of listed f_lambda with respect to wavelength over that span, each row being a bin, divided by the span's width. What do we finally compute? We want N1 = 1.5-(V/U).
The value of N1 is 0.55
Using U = 20.7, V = 20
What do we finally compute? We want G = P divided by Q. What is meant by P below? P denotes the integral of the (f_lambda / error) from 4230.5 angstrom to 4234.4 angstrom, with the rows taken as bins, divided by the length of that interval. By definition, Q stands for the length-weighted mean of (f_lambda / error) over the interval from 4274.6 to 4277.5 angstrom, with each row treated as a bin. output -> 1.10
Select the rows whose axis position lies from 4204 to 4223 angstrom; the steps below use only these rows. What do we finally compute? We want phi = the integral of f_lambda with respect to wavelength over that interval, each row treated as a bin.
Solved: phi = 400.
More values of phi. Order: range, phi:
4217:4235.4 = 359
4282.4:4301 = 337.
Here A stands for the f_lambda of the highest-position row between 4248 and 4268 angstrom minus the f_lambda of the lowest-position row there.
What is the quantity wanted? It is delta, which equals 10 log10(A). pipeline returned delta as 6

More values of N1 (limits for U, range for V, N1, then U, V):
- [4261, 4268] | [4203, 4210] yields 0.56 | 21.5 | 20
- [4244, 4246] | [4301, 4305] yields 0.81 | 21.9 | 15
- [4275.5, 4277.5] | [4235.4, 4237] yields 0.46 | 18.6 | 19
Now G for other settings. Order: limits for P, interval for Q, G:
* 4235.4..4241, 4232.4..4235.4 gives 1.04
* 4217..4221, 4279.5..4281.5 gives 1.06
